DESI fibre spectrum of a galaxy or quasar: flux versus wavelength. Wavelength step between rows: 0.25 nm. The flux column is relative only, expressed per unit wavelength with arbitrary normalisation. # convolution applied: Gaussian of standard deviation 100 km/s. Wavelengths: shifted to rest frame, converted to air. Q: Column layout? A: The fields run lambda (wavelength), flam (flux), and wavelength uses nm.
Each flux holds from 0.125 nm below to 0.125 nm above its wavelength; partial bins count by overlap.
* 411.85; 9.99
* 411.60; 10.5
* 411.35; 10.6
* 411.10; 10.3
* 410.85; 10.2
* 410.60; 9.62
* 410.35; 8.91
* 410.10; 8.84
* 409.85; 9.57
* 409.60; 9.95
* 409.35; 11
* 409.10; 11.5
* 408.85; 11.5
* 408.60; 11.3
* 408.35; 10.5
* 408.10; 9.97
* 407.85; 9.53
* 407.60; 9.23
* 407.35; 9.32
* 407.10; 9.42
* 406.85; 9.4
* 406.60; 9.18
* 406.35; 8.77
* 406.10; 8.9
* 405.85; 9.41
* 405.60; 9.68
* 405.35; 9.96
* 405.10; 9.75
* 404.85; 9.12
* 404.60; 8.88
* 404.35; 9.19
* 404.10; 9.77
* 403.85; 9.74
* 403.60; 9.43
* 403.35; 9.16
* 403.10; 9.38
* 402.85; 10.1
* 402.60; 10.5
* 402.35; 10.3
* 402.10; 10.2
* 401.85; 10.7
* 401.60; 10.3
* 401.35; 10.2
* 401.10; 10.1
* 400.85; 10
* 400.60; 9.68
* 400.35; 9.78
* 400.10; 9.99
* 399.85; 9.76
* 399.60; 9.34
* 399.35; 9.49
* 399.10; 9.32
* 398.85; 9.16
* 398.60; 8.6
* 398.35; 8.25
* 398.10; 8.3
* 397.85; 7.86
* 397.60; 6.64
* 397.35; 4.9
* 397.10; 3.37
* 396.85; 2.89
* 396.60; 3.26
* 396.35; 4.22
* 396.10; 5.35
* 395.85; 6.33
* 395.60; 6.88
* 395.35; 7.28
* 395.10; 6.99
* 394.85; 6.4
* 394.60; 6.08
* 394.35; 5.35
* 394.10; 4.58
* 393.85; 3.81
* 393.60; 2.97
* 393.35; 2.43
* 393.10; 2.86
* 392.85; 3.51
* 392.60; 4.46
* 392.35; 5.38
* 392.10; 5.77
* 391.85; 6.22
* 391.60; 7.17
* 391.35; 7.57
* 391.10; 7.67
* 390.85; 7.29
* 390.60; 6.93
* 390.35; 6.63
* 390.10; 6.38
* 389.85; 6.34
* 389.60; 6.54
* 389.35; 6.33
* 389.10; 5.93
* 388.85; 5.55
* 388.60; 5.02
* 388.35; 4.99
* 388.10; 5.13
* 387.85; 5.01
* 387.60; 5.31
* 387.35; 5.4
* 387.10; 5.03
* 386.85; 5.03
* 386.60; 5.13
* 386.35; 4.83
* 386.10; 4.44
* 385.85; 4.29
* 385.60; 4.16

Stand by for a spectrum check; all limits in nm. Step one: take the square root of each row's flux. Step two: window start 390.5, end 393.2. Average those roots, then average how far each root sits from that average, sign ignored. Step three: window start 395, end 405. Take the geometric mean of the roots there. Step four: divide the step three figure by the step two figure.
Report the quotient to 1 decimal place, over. 9.6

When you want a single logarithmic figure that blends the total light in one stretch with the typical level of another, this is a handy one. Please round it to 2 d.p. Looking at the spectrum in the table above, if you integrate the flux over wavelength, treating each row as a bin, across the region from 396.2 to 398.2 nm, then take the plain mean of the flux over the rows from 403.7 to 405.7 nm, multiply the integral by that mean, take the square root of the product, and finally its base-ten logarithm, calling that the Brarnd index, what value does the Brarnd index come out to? 1.00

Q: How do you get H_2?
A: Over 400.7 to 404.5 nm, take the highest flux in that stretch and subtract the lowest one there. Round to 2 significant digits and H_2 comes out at 1.5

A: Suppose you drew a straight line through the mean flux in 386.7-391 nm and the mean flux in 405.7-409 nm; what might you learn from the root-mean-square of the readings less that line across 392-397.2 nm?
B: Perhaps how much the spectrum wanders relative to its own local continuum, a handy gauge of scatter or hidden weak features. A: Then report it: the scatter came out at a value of 2.7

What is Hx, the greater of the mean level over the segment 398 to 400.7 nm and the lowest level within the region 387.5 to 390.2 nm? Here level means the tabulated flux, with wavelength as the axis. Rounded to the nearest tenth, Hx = 9.2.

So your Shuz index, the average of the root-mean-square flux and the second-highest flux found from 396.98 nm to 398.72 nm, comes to 7.7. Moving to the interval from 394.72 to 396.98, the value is 6.4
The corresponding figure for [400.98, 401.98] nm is 10.3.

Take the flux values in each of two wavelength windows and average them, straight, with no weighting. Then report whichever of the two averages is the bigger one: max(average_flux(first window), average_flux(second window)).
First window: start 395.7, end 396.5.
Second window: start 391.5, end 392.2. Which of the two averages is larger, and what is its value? 6.4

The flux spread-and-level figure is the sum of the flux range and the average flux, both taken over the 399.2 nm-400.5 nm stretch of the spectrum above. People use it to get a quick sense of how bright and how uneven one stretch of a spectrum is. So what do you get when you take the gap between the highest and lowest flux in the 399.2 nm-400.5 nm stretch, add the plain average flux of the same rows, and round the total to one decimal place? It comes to 10.3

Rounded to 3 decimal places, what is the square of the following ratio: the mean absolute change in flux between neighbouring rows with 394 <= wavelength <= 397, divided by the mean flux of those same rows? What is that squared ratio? 0.014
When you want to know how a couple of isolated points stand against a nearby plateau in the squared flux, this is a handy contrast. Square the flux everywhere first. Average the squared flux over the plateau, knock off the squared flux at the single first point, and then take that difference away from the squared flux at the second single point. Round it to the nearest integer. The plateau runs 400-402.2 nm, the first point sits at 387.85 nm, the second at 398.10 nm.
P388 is -8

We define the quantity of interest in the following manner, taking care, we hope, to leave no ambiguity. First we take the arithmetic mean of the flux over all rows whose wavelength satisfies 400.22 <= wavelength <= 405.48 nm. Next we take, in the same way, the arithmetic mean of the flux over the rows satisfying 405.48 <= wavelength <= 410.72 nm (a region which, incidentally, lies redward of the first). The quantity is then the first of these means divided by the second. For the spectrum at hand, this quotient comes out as 1.00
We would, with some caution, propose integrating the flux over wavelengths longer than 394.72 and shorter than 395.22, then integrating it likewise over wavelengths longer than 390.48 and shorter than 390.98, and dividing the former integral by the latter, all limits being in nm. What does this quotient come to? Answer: 0.94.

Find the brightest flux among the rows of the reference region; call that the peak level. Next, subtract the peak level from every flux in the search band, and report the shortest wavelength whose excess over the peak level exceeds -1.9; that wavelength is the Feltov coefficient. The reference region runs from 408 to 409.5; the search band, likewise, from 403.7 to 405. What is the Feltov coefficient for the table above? 403.85 nm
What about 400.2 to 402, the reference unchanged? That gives 400.35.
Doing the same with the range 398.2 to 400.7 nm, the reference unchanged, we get 399.85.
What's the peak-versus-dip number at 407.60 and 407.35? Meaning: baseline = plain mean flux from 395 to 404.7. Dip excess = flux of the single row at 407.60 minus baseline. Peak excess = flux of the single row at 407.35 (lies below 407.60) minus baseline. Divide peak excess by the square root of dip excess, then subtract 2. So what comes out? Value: -1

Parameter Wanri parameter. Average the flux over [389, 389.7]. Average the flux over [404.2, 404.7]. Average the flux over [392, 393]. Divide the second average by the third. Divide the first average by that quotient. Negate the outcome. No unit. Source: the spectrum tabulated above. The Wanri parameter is -3.3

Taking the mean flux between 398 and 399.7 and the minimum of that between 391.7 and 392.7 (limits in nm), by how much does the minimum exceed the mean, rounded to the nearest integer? -4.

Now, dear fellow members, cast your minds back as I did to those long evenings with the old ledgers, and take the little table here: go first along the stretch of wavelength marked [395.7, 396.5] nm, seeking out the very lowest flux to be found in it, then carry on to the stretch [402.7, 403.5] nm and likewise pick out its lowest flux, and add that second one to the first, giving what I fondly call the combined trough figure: 13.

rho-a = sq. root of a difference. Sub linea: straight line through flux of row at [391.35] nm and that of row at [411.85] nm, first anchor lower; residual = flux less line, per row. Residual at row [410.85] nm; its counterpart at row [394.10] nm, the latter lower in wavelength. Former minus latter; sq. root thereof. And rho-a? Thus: 1.9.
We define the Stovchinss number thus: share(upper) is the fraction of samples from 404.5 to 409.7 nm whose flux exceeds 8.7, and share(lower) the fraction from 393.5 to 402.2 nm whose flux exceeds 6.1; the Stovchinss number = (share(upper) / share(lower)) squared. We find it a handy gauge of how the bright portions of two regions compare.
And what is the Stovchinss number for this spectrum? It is 2.1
